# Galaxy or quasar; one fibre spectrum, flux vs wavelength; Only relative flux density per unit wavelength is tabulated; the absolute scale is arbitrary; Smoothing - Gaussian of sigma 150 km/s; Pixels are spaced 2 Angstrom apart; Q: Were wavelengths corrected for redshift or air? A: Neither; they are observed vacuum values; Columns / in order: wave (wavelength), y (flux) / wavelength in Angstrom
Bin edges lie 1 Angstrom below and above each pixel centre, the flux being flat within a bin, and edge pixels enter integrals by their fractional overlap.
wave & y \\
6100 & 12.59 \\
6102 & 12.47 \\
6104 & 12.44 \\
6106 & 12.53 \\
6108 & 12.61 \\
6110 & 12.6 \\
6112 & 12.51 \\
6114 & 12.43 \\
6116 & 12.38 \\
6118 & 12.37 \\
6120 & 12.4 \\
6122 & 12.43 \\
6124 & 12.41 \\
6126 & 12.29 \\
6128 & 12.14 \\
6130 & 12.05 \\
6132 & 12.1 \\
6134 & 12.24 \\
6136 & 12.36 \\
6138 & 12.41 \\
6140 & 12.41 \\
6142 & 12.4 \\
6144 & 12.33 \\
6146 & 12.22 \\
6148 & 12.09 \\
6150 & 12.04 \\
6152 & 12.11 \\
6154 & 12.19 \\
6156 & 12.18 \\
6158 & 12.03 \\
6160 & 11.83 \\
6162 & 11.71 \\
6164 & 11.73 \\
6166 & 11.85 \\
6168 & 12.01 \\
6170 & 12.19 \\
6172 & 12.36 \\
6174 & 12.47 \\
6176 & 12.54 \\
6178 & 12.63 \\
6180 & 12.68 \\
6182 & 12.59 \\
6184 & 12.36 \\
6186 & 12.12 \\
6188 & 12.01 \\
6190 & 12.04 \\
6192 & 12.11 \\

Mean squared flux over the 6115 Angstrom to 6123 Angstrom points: 154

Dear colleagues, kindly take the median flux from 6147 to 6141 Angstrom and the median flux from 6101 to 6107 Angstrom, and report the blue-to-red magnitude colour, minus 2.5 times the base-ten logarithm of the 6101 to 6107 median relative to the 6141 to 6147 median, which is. -0.012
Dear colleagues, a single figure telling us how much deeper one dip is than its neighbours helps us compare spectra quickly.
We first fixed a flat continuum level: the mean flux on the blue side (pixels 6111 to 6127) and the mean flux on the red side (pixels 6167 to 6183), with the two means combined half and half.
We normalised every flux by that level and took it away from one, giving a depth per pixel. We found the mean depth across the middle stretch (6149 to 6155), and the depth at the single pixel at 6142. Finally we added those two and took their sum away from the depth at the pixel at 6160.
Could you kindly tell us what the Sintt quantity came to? 0.021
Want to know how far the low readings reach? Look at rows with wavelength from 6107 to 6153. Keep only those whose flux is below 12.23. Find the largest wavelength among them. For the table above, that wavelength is 6152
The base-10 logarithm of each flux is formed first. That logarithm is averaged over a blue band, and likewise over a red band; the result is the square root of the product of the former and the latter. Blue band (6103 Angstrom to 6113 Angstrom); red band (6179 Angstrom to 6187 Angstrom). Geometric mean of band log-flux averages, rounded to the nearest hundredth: 1.10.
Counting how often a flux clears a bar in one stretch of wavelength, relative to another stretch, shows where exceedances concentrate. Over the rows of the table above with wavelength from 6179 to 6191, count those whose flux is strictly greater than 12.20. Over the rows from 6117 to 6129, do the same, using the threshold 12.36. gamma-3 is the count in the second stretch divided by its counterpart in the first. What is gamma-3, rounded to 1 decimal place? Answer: 1.3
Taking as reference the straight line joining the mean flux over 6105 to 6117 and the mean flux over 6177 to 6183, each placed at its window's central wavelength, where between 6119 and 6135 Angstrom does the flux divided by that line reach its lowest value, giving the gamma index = 6130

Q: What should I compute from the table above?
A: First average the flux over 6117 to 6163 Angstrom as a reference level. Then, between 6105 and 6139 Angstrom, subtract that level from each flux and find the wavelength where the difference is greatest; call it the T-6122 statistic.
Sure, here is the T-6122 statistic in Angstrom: 6108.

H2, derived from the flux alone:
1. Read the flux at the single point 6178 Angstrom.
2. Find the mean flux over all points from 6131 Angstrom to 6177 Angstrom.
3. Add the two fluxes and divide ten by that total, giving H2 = 0.403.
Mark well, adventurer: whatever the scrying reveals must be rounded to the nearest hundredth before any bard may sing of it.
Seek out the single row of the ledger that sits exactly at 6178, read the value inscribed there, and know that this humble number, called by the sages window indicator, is 12.63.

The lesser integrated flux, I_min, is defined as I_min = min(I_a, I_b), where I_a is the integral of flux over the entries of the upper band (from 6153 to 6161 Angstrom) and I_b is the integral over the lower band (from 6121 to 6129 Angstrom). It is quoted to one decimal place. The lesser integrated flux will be 96.5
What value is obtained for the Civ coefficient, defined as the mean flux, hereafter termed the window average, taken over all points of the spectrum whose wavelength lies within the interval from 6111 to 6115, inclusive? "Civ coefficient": 12.5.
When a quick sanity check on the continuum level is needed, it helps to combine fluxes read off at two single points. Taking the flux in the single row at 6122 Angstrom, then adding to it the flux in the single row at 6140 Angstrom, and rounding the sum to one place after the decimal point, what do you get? 24.8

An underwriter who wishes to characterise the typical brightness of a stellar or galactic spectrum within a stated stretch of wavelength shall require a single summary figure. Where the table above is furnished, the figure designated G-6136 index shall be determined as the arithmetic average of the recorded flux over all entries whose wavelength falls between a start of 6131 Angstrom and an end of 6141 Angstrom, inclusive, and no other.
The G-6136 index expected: 12.3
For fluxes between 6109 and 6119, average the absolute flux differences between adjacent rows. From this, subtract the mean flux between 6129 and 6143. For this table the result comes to -12.22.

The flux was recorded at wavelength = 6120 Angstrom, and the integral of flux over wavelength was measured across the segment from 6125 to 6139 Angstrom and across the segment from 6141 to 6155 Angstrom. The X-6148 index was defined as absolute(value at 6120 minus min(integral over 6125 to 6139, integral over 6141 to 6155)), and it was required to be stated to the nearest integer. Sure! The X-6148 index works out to 158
